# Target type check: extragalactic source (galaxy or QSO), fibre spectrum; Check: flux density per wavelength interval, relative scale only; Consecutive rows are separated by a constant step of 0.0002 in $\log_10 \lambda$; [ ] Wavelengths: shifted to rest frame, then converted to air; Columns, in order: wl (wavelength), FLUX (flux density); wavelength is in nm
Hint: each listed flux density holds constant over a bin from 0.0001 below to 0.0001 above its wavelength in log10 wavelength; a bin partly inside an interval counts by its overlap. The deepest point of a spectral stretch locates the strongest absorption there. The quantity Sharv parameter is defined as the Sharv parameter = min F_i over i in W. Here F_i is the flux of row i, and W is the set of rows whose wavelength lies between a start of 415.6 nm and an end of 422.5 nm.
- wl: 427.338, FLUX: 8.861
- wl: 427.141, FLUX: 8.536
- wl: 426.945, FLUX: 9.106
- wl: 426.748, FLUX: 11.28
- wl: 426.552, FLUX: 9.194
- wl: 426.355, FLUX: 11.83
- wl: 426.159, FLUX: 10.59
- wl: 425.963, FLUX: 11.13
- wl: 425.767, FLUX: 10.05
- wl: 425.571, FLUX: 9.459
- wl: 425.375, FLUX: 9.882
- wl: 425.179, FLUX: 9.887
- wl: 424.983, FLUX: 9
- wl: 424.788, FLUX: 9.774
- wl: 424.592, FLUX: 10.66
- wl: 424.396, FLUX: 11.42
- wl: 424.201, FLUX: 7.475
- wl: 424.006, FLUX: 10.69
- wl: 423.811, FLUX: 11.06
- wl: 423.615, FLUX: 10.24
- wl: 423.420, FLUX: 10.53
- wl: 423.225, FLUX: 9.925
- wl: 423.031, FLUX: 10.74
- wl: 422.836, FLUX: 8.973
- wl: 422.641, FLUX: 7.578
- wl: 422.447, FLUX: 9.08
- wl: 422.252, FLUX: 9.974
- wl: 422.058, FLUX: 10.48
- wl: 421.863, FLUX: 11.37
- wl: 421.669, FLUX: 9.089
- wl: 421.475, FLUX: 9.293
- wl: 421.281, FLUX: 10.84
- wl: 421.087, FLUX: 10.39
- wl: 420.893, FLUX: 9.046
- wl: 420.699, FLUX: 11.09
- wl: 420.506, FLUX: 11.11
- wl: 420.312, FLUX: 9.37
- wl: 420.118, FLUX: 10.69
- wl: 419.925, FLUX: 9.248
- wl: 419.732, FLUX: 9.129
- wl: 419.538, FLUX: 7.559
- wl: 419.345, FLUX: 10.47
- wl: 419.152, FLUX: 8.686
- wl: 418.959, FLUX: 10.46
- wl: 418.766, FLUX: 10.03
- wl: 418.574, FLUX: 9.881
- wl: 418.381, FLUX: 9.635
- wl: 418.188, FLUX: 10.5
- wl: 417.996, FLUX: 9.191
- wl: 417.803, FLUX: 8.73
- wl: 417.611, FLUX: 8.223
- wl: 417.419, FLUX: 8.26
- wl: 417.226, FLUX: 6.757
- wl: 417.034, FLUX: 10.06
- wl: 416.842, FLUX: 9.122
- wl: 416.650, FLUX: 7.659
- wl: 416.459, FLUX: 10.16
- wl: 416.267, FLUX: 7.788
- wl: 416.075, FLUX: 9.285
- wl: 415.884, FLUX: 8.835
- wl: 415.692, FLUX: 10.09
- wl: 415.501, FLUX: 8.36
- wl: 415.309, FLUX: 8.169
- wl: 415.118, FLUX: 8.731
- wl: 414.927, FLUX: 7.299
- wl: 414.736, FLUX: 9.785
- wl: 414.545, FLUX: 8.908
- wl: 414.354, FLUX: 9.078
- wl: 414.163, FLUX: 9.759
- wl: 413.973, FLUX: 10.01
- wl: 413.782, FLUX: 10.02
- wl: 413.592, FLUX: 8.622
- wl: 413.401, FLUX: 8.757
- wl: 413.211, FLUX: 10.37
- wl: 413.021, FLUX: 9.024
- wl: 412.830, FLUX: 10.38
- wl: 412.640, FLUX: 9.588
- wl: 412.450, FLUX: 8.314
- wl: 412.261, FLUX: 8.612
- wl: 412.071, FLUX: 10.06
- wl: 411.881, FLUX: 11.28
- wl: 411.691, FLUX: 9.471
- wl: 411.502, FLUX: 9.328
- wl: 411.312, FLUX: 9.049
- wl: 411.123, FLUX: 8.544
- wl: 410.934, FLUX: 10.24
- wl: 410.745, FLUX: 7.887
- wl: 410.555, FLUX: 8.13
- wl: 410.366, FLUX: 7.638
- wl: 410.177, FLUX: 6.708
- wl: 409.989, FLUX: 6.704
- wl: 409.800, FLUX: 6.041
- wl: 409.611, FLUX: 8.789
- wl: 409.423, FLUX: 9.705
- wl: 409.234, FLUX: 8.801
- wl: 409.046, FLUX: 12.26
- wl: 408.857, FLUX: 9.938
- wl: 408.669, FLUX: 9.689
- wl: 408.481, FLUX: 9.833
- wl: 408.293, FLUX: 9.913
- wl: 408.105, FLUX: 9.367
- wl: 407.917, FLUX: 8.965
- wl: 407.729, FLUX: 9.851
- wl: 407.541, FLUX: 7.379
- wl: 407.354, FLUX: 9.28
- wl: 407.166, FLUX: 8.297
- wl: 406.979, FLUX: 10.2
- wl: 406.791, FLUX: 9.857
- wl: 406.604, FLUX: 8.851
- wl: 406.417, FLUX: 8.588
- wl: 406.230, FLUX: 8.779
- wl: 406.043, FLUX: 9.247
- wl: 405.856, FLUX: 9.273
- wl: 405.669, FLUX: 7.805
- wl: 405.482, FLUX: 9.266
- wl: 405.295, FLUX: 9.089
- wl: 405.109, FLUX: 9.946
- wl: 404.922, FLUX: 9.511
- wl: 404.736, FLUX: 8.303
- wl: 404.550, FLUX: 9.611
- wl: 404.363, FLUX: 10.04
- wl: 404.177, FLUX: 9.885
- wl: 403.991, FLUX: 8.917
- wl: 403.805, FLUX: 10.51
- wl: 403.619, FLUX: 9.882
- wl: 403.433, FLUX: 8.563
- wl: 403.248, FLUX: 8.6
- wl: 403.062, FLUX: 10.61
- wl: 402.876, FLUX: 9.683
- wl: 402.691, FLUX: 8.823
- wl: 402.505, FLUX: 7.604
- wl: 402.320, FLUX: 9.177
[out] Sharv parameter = 6.757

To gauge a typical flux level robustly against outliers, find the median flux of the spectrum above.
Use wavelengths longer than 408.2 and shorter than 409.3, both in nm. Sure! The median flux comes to 9.9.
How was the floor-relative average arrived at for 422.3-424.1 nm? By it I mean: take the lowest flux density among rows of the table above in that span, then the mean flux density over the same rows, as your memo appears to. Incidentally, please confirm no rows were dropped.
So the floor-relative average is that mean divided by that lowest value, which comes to 1.30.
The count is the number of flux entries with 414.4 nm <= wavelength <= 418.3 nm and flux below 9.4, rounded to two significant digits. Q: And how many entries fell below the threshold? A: 15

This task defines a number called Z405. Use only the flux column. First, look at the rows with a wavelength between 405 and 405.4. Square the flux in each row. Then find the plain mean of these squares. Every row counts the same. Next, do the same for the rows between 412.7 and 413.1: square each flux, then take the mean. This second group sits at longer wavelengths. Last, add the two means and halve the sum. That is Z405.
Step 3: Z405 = 93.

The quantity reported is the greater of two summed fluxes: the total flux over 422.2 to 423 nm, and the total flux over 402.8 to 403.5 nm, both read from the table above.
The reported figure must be 37.5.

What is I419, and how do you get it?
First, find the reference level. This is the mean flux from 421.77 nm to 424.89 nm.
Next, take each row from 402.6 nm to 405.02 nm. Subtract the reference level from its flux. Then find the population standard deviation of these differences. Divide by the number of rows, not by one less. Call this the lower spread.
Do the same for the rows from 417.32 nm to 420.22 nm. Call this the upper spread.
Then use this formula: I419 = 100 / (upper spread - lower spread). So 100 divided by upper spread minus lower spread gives 479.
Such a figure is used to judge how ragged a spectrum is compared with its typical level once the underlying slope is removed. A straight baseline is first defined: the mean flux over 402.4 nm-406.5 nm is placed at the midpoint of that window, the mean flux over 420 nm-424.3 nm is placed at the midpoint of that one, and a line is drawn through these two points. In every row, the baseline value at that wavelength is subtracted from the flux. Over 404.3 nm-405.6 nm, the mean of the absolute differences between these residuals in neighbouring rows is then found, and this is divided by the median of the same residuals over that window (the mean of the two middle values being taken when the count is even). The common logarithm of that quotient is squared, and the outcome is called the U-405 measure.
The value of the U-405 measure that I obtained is 0.17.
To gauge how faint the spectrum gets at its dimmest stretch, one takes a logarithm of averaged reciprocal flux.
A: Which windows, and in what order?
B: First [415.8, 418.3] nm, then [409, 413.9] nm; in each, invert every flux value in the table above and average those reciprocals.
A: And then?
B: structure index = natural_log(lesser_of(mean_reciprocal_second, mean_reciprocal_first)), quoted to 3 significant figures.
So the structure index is -2.17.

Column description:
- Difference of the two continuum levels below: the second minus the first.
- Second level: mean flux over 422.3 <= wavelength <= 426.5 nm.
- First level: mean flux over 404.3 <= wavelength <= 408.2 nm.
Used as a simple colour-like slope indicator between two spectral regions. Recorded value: 0.88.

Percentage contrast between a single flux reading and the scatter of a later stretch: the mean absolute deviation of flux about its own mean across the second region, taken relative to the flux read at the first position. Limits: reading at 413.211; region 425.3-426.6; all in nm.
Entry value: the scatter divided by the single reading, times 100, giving 7.3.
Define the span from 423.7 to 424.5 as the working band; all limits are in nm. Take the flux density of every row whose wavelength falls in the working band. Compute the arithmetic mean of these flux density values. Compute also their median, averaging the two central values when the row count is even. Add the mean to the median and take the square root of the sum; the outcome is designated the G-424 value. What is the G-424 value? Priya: 4.6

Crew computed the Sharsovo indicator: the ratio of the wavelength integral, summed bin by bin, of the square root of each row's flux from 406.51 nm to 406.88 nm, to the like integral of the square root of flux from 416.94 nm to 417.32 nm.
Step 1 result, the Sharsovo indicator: 1.03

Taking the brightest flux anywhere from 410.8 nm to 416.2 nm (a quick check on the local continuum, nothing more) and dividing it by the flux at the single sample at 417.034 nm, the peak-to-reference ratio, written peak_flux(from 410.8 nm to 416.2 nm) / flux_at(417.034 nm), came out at 1.12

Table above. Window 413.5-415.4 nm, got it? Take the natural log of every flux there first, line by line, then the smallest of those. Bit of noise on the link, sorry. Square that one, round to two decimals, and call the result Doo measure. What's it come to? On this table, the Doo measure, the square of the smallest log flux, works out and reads 3.95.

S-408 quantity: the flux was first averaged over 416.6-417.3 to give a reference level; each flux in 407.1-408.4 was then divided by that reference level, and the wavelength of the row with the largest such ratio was 408.293 nm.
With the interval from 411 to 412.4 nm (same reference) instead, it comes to 411.881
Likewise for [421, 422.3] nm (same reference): 421.863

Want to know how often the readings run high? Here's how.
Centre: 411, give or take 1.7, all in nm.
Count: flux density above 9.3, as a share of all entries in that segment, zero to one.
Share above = 0.389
